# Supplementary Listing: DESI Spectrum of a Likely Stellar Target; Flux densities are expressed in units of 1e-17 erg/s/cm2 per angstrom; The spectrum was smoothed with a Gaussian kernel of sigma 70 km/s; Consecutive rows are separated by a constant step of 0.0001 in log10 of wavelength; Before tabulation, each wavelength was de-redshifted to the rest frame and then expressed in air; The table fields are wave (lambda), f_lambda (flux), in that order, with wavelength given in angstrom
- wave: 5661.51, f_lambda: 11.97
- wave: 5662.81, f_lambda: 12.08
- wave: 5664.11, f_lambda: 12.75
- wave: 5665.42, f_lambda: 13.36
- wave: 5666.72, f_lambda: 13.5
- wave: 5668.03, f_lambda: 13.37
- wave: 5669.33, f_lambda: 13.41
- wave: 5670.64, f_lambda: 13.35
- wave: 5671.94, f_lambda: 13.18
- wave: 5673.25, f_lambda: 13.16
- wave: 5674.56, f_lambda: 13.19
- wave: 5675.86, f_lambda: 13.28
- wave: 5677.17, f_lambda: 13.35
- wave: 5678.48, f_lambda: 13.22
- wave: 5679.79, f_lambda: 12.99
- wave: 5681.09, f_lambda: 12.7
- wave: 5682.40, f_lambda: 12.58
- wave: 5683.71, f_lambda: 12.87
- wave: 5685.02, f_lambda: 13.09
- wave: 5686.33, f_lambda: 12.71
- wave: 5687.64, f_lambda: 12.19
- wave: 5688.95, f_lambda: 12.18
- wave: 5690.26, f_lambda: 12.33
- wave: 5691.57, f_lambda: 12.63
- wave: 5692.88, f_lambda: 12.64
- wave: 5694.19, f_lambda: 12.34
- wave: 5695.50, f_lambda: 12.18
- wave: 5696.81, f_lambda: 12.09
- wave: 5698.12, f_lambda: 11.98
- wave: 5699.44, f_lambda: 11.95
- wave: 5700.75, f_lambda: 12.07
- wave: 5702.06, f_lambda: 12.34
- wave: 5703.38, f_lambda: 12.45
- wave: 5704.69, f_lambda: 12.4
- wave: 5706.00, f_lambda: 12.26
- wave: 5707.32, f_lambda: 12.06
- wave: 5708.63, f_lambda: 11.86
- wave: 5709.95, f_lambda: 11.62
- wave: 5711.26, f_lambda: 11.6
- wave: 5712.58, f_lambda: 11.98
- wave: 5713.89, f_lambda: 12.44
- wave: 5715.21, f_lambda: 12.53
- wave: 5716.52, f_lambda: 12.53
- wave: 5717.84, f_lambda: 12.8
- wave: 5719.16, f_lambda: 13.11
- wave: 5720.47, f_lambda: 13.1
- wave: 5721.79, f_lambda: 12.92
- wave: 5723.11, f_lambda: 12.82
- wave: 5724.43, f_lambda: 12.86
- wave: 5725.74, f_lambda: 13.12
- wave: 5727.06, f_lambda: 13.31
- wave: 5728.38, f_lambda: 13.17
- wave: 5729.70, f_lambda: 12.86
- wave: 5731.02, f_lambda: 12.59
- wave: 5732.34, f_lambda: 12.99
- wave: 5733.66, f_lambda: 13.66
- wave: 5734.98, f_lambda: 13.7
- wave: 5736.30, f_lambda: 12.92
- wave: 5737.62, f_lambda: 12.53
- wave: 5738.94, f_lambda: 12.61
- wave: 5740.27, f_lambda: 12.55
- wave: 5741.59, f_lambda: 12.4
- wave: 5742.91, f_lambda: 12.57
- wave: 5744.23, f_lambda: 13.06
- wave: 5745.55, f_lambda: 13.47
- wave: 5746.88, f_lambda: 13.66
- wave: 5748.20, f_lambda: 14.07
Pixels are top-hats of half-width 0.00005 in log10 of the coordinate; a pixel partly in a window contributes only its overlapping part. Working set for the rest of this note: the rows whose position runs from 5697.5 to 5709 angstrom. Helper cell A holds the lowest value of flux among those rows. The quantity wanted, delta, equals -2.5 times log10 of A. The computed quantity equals -2.69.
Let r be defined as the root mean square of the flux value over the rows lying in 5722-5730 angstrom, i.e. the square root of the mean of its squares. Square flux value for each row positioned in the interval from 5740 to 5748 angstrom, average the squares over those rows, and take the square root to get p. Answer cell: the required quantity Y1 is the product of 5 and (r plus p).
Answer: 129.9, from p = 13.0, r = 13.0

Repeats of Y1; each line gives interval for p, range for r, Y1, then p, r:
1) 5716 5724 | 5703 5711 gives 125.0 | 12.9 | 12.1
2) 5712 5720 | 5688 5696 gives 124.8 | 12.6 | 12.4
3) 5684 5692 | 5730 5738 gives 128.0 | 12.5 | 13.1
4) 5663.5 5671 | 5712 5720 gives 129.3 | 13.3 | 12.6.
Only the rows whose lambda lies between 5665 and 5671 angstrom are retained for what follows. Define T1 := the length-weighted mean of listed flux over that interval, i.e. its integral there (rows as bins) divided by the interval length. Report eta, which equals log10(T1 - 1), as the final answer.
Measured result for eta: 1.09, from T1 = 13.4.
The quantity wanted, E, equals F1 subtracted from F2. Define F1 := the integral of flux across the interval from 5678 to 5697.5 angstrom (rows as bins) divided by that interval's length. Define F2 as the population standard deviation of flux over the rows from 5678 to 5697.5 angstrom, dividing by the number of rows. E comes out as -12.2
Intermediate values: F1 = 12.6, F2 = 0.35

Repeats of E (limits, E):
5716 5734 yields -12.7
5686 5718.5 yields -11.9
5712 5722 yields -12.3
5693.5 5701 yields -12.0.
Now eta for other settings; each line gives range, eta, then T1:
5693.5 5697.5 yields 1.05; 12.2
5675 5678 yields 1.09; 13.3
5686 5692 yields 1.06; 12.4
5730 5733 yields 1.07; 12.8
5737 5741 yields 1.06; 12.5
